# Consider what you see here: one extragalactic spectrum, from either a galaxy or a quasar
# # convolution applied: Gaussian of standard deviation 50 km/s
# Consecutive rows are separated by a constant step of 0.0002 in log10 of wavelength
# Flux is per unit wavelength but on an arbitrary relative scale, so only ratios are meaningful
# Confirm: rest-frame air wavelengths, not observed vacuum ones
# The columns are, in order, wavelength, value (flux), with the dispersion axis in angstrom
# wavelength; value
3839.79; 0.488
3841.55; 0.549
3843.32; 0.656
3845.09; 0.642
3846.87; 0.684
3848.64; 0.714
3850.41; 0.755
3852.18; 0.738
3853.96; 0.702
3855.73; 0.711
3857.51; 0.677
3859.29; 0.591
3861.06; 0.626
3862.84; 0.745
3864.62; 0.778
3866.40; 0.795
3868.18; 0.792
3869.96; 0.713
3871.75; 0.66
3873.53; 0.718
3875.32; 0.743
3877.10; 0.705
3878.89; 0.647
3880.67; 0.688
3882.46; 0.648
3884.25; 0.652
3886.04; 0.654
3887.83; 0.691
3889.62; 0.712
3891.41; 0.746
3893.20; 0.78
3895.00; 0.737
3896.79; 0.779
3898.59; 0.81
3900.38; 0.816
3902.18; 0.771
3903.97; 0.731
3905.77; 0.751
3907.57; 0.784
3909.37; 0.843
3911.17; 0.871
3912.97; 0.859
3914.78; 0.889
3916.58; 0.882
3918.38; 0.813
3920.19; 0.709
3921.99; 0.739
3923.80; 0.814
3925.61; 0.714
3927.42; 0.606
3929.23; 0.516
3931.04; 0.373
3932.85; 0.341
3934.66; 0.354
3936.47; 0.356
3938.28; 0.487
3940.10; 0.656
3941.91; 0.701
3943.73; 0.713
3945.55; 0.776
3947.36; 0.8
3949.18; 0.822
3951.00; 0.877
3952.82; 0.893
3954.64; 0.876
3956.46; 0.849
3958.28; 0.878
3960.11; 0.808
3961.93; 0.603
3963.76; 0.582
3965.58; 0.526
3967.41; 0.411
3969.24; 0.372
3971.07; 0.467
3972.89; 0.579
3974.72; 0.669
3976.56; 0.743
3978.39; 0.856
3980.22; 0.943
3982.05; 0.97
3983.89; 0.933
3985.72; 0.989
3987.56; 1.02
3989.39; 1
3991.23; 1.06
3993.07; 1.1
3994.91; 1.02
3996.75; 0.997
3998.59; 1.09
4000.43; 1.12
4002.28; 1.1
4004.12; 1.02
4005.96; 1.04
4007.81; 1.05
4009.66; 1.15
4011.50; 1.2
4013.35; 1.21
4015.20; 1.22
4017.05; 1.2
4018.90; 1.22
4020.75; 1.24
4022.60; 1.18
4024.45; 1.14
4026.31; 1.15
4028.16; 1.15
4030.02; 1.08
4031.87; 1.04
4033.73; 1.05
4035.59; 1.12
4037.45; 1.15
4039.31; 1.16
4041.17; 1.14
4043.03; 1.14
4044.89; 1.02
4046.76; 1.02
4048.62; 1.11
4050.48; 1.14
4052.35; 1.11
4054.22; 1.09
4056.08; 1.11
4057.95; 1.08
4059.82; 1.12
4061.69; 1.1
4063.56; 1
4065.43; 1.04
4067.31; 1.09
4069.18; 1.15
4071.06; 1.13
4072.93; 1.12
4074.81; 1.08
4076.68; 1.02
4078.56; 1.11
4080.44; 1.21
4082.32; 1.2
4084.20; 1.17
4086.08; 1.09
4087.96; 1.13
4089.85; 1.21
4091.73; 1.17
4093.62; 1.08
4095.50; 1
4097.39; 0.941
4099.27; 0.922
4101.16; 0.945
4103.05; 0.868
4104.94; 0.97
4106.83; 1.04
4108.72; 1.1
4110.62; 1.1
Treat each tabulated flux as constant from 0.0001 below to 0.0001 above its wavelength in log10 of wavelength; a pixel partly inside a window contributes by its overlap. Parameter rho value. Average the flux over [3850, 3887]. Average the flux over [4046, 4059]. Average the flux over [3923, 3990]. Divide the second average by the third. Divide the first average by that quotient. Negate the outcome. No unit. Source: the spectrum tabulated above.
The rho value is -0.45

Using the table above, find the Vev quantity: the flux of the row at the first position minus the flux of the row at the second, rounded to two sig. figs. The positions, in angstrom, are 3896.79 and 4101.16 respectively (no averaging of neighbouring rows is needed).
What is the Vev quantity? -0.17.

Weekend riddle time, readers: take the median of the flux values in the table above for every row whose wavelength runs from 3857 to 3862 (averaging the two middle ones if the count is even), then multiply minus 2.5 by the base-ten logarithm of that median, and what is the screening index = 0.51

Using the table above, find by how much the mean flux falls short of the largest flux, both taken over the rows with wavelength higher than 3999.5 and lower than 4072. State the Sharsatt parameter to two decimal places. 0.12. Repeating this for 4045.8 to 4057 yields 0.04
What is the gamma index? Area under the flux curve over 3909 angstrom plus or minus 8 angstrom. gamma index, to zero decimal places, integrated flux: 13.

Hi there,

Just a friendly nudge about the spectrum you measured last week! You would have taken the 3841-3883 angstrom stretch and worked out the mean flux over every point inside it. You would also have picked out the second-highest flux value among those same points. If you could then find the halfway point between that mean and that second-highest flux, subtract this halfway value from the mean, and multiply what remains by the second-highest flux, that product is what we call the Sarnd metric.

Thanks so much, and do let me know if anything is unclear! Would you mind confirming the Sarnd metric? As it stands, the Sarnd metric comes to -0.038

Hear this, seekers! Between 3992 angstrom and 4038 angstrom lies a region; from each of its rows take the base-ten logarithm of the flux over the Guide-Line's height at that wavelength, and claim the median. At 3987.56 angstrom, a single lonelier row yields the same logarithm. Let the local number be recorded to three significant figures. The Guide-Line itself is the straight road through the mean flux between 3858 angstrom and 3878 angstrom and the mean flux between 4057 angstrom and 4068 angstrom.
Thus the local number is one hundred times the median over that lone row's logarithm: 151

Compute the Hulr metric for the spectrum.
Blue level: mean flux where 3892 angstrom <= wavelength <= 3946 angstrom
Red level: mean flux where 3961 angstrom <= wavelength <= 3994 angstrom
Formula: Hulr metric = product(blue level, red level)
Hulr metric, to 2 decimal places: 0.54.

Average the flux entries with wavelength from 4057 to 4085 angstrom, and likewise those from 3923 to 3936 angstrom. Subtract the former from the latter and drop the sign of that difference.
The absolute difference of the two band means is 0.58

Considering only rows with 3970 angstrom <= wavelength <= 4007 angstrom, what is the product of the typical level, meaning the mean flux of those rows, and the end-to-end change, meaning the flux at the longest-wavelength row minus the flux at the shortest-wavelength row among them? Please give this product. 0.54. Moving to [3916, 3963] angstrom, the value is -0.19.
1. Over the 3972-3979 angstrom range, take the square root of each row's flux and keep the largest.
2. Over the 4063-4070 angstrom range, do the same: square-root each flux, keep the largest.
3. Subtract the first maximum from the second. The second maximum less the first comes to 0.147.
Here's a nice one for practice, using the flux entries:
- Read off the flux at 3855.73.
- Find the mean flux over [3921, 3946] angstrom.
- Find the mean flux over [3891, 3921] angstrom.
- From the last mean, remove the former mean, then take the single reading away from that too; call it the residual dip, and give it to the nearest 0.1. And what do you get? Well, -0.5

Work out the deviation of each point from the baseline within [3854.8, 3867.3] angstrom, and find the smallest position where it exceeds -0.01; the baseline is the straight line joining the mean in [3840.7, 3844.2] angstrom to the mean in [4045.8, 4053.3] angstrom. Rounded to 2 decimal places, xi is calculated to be 3855.73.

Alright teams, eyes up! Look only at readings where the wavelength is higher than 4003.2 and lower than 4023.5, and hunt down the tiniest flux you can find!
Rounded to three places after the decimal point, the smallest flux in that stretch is 1.020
